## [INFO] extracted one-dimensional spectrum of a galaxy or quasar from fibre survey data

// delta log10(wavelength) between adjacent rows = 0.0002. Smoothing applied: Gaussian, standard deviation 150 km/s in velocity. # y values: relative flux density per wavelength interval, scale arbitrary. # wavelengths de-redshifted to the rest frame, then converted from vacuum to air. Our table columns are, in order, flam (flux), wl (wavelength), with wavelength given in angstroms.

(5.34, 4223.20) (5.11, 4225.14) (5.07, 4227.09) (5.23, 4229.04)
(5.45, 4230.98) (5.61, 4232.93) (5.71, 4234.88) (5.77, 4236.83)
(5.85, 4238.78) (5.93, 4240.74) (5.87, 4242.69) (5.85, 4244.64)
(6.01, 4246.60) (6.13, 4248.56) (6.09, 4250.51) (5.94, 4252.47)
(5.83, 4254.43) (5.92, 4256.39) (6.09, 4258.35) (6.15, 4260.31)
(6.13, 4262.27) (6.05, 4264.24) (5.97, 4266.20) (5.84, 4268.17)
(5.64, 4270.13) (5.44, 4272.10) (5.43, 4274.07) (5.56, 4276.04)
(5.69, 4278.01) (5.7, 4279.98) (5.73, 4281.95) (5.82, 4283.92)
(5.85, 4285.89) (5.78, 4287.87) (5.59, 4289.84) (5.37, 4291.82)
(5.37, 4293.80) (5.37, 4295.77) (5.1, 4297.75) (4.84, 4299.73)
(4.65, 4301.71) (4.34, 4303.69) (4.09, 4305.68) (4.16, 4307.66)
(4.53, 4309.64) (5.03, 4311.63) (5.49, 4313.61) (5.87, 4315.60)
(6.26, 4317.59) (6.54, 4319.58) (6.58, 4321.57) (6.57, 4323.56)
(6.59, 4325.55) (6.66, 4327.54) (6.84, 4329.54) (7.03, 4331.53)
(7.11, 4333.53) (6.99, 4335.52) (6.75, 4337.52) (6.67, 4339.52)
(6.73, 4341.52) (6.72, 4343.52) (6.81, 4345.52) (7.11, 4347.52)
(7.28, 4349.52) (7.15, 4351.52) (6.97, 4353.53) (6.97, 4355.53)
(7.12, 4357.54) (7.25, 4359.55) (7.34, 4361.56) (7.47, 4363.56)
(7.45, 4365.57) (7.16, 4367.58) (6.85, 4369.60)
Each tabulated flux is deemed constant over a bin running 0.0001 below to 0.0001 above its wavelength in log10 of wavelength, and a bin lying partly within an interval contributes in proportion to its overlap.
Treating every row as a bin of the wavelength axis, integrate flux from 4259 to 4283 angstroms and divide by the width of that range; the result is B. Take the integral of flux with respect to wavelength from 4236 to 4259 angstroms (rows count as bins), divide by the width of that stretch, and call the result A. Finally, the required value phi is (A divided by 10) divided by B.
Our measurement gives 0.103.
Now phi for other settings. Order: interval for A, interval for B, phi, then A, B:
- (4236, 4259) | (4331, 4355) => 0.086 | 5.9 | 6.9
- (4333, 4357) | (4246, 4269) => 0.115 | 6.9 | 6.0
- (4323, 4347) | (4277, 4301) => 0.123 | 6.8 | 5.5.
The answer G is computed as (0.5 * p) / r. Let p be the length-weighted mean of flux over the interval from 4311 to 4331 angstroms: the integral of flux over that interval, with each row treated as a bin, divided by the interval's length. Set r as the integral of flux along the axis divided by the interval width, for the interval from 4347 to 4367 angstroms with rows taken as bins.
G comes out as 0.44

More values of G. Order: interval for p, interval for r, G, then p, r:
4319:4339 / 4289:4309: 0.69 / 6.8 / 4.9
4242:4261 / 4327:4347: 0.44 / 6.0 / 6.8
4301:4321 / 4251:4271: 0.43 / 5.1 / 6.0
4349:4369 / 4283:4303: 0.67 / 7.2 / 5.4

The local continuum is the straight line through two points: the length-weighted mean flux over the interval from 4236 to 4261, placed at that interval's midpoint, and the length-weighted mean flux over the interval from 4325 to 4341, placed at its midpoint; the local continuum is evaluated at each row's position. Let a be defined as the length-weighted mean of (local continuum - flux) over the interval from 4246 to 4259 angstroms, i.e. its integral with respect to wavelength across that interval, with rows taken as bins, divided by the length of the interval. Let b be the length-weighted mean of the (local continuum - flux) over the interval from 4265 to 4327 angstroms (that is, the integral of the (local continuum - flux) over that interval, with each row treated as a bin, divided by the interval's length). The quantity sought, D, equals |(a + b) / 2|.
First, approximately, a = 0.00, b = 0.93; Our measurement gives 0.46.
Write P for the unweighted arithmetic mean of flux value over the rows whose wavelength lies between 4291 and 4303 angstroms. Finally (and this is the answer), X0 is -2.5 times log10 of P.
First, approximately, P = 5.1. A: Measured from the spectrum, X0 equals -1.77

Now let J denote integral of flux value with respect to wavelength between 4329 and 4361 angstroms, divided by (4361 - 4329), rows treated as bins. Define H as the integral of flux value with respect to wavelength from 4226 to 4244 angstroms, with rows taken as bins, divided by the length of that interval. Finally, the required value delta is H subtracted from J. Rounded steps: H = 5.6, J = 7.0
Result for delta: 1.4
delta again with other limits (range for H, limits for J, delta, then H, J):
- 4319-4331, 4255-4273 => -0.7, 6.6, 5.9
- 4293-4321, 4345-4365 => 2.0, 5.1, 7.2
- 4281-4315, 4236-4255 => 0.8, 5.1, 5.9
